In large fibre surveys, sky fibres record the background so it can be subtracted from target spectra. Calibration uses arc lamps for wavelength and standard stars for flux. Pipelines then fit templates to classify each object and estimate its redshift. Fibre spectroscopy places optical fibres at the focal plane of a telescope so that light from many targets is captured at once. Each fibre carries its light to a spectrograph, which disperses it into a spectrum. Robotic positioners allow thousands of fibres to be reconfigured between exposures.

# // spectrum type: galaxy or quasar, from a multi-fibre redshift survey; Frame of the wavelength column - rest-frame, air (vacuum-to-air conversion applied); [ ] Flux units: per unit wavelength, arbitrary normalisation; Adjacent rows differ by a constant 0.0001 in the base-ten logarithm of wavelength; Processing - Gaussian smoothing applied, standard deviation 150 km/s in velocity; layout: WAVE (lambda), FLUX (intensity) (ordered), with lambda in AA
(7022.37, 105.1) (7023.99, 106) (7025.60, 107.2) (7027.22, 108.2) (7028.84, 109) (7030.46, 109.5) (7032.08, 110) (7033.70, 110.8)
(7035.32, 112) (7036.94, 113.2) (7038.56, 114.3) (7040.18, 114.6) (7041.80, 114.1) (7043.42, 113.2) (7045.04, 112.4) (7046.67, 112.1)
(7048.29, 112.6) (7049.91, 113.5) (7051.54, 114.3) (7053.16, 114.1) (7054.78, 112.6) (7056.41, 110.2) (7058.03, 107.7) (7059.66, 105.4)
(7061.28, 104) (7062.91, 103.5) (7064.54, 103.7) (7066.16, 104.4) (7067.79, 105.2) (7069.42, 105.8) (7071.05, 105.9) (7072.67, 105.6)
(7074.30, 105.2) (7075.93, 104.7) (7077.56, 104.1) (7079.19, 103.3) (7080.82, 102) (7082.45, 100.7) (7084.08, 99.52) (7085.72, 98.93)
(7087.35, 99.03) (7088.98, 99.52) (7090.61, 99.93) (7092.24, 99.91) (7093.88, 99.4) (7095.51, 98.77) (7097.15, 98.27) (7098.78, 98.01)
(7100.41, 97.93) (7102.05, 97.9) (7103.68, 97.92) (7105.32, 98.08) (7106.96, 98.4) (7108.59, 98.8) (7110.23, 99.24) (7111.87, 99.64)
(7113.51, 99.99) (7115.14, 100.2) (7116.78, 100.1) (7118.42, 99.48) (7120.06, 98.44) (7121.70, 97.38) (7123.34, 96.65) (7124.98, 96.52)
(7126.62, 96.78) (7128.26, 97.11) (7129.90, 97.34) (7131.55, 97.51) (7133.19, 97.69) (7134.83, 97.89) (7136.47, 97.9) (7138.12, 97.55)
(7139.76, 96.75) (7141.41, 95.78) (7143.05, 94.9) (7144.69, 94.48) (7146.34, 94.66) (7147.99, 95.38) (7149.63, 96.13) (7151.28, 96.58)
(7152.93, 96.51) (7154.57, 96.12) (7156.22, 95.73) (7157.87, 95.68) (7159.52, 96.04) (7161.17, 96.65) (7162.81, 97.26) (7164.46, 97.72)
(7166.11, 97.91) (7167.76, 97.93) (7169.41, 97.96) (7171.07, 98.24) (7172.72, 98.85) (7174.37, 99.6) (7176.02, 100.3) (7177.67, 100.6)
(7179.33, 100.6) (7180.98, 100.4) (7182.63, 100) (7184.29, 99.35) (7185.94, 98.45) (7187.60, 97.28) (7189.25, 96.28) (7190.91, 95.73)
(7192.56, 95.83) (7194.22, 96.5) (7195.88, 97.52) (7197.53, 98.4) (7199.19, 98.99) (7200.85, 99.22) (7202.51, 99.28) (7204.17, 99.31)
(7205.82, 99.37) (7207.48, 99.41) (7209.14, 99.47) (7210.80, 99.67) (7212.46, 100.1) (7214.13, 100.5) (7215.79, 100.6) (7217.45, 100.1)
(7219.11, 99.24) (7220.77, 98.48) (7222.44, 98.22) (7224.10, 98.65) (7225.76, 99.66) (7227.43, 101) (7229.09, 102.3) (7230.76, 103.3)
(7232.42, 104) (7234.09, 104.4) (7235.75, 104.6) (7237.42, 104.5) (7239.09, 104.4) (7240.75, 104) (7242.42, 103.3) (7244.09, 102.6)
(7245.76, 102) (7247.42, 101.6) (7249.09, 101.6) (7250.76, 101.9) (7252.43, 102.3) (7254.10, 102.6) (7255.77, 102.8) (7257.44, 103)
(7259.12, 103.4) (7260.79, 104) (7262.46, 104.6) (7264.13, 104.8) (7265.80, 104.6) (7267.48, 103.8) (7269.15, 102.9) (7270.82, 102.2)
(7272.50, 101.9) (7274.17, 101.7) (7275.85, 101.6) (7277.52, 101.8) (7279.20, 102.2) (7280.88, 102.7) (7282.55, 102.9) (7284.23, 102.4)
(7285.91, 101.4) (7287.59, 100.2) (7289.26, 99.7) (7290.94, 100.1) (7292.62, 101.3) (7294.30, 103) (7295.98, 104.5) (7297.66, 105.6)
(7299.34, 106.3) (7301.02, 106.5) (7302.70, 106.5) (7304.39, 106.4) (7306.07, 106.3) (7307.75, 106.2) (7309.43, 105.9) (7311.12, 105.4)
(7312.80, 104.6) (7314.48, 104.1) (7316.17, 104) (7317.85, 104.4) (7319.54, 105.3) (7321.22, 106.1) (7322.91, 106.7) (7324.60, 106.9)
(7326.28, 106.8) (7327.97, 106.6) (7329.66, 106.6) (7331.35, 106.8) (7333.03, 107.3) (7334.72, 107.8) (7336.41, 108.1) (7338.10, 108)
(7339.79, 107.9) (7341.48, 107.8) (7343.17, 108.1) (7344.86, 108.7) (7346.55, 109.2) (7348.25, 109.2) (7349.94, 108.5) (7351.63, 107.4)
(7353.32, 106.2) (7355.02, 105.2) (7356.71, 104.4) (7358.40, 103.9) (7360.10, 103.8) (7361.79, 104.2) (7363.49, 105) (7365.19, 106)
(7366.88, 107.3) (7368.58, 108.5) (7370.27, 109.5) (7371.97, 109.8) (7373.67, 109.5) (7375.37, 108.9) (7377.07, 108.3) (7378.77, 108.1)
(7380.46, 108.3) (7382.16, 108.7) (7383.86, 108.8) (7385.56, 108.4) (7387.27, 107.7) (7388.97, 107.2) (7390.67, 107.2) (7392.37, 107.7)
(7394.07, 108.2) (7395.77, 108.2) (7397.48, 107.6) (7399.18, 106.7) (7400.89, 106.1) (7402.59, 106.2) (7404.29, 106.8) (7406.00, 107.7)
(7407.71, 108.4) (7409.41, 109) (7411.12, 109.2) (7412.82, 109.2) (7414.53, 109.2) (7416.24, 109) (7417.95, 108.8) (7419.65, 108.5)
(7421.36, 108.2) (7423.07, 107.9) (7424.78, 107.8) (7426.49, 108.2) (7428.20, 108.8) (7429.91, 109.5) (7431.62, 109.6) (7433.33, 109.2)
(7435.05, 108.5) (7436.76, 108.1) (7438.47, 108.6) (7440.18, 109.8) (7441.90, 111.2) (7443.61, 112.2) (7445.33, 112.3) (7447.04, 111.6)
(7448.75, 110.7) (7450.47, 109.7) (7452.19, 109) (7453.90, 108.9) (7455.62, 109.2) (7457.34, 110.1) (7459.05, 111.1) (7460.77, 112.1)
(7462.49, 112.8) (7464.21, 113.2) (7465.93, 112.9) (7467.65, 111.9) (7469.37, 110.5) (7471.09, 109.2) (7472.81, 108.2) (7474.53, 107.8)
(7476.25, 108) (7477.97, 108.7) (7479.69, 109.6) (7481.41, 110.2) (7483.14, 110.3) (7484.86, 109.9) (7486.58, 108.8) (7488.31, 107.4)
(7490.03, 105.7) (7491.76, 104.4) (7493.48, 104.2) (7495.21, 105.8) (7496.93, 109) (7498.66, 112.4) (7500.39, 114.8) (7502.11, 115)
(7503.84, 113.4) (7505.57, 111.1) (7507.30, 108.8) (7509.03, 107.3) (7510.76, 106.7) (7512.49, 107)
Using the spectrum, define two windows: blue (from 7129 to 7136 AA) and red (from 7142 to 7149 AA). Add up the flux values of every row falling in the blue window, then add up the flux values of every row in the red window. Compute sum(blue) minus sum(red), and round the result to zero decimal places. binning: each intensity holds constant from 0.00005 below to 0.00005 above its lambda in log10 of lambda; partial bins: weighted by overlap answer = 11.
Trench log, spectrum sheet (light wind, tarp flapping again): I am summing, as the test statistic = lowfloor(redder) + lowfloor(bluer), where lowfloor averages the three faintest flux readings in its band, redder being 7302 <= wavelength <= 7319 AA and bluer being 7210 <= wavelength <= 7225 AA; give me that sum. 203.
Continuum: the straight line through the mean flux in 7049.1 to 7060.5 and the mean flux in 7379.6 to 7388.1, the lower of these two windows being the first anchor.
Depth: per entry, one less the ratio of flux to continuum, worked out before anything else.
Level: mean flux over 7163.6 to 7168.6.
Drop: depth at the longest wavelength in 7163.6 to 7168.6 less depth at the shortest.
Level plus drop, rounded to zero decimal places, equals 98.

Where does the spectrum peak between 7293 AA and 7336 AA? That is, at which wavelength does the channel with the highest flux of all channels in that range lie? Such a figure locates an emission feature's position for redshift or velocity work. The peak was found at 7334.72 AA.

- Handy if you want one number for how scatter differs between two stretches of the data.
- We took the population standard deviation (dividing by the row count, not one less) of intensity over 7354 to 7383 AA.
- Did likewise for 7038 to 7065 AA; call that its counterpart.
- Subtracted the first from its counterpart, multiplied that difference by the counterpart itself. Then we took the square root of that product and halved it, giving 1.4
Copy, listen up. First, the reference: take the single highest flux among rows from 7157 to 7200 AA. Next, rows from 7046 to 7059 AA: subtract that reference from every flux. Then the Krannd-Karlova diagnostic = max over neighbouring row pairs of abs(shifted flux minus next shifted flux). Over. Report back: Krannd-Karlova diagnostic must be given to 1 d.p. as 2.5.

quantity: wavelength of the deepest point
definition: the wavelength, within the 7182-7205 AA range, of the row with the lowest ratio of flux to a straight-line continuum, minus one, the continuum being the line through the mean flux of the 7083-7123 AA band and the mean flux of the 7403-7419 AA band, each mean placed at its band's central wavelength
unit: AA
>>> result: 7190.91 AA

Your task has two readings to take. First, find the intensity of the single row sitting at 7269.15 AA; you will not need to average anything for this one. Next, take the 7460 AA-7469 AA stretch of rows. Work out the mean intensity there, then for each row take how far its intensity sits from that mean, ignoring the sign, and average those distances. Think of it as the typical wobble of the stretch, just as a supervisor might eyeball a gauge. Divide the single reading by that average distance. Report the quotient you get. 222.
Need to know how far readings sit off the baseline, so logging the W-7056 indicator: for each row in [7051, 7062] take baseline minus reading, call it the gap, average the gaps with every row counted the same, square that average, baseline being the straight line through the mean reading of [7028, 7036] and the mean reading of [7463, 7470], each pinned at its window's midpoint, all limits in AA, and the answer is 0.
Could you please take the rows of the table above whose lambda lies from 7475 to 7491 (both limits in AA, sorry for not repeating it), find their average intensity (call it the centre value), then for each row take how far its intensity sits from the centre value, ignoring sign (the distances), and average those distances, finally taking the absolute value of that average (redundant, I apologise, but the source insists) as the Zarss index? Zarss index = 1.14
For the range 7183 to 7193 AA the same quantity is 1.21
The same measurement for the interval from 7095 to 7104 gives 0.26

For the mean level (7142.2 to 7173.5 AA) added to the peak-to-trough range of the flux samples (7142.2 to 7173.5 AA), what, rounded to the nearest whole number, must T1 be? 101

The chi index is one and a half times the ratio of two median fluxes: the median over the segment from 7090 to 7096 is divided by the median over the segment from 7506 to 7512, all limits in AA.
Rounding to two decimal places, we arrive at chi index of 1.39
